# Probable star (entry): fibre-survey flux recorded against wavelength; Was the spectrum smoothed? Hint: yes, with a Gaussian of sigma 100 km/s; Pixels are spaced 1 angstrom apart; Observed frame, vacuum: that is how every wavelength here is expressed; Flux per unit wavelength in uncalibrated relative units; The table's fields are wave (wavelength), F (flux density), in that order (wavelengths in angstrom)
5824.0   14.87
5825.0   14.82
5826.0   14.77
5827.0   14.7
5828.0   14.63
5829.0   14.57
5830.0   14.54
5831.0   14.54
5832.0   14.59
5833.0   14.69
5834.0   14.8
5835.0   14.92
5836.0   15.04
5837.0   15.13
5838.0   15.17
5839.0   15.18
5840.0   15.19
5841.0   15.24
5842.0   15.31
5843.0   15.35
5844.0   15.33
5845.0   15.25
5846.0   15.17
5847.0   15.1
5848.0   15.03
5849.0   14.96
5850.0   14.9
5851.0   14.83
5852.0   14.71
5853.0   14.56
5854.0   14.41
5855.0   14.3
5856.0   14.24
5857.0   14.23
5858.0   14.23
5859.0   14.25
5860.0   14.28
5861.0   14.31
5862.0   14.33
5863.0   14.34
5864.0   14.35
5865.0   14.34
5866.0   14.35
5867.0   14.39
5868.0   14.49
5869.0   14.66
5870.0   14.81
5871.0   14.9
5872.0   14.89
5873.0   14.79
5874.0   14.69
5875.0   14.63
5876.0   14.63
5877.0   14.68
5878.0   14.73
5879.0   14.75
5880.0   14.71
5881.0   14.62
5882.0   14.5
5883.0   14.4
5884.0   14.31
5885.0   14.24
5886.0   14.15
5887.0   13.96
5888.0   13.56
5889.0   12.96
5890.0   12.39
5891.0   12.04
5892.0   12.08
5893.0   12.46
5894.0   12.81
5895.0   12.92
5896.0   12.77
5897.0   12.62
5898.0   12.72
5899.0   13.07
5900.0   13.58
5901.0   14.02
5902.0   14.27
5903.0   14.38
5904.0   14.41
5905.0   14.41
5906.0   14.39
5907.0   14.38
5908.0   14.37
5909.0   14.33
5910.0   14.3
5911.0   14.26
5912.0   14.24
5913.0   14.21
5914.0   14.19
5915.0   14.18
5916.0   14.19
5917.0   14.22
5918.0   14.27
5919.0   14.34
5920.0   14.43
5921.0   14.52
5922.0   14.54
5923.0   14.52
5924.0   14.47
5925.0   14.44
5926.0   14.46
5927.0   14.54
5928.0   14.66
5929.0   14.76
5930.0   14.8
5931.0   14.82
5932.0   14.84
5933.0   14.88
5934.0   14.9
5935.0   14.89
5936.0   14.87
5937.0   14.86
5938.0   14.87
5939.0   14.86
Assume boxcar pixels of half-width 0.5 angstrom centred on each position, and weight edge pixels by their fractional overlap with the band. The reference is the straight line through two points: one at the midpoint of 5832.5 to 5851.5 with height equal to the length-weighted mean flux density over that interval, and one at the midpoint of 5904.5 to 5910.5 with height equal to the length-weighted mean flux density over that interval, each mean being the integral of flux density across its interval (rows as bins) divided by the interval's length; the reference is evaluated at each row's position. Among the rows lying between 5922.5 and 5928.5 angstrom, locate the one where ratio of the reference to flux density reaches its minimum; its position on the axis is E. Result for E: 5928.0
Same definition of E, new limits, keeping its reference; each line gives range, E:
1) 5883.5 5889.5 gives 5884.0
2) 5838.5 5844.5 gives 5843.0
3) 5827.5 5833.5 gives 5833.0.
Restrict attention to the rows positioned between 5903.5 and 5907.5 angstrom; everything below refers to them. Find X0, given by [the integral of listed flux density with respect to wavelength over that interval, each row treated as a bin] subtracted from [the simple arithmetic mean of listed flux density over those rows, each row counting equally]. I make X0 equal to -43.2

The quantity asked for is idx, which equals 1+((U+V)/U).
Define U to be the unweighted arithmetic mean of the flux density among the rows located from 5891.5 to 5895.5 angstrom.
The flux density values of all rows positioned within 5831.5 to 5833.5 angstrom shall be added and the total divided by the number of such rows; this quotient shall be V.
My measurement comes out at 3.16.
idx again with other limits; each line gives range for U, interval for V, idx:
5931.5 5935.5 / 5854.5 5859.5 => 2.96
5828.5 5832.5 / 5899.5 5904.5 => 2.97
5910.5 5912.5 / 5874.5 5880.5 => 3.03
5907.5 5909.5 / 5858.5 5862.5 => 3.00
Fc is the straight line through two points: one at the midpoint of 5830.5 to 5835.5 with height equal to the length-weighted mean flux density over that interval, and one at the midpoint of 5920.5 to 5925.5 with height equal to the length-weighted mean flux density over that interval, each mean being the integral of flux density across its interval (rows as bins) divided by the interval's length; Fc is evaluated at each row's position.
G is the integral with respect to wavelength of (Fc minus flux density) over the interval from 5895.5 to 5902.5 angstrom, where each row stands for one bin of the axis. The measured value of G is 8.8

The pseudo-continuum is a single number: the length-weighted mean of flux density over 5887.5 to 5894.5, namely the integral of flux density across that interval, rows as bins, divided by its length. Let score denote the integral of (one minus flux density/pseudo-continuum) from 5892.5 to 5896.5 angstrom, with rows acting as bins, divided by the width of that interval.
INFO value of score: -0.01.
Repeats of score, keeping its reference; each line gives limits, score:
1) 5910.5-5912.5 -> -0.13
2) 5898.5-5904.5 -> -0.11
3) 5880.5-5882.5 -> -0.15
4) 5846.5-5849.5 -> -0.19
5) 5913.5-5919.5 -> -0.13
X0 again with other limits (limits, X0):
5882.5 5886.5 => -42.8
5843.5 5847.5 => -45.6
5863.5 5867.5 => -43.1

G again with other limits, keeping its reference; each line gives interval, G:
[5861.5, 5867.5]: 1.7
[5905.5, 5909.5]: 0.7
